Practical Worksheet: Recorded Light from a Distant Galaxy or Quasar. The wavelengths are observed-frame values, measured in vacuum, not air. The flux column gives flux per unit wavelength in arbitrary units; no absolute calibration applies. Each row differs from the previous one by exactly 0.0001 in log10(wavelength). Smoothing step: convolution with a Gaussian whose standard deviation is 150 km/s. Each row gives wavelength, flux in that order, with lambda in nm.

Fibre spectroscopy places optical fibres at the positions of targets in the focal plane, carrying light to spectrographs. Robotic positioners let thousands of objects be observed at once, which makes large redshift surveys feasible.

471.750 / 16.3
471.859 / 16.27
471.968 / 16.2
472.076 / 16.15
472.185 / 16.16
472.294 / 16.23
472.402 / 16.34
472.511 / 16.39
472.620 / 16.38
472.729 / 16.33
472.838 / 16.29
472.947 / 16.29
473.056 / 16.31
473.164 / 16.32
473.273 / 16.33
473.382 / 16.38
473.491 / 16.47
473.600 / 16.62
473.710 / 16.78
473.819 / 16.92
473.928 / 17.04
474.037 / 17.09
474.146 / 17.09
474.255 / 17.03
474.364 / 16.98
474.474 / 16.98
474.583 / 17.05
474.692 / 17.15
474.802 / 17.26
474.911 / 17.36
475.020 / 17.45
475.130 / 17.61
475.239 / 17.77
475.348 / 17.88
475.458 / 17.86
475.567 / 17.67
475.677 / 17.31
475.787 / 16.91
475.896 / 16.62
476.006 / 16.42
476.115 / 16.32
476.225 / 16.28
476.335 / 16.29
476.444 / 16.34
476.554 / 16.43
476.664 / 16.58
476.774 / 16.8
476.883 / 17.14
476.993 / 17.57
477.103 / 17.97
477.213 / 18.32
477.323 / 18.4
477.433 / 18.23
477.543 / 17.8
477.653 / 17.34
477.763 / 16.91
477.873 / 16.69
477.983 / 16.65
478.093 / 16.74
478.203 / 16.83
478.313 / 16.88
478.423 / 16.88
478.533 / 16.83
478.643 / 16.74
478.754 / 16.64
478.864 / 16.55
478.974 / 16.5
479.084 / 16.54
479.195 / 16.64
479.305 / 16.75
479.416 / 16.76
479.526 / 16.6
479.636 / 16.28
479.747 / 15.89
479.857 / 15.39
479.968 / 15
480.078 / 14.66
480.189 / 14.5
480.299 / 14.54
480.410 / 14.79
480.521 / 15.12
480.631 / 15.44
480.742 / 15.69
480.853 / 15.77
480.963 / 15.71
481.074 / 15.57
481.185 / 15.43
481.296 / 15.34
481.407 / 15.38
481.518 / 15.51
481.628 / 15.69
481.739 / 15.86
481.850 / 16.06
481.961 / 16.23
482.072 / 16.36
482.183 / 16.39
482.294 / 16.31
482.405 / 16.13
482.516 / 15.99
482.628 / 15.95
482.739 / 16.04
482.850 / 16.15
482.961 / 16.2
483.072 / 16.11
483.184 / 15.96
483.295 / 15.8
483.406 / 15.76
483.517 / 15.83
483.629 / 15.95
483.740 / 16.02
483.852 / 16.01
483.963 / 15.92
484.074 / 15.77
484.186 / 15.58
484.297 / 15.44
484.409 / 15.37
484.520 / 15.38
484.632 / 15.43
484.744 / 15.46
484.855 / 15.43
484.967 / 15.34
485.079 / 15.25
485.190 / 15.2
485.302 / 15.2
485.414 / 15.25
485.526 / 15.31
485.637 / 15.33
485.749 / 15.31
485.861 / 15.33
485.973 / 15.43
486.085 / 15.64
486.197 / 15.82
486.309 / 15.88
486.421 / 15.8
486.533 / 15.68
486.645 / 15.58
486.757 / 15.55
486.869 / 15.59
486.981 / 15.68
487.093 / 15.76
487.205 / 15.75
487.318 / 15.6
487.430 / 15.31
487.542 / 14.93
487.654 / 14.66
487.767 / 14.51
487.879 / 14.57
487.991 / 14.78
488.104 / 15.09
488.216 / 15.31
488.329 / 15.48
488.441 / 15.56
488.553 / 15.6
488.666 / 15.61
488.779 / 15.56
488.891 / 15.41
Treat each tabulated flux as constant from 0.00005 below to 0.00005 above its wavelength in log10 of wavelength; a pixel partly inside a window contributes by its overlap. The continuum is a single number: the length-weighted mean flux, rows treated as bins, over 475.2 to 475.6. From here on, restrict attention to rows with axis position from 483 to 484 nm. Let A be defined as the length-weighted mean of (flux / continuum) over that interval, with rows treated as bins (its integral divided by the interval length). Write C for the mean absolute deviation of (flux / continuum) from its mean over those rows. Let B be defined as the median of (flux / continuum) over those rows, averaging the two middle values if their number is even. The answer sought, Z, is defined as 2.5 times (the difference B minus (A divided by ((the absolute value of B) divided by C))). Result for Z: 2.22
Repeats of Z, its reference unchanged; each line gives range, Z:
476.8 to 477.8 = 2.43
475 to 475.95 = 2.42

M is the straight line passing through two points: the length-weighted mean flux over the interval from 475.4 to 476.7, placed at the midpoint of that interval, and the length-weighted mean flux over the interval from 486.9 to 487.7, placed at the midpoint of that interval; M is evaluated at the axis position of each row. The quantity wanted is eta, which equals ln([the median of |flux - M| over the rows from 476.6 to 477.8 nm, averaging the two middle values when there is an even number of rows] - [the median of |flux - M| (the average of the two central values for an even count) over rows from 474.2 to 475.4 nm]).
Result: -0.56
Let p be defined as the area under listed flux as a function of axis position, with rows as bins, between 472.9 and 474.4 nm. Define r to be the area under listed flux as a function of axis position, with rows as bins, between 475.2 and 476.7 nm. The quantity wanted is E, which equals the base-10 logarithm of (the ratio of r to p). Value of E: 0.005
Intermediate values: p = 25.0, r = 25.3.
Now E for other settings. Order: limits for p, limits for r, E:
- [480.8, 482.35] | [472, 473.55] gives 0.013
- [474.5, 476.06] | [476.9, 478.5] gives 0.012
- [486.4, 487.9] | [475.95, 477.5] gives 0.060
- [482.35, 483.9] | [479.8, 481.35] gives -0.022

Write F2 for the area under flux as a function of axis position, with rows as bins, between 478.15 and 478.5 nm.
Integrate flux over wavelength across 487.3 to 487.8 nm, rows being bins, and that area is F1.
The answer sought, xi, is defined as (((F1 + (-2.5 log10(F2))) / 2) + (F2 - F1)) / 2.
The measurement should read 0.6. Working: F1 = 7.5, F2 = 6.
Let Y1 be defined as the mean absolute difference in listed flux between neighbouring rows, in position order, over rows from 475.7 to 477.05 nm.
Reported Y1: 0.17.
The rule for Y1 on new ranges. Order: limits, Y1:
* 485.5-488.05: 0.12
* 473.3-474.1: 0.12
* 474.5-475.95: 0.17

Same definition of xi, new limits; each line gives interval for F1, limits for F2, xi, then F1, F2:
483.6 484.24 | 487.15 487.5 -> -0.3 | 10.2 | 5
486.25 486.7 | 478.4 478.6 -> -0.4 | 7.1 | 3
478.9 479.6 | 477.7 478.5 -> 3.1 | 11.6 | 13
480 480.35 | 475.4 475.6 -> 0.2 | 5.1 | 4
